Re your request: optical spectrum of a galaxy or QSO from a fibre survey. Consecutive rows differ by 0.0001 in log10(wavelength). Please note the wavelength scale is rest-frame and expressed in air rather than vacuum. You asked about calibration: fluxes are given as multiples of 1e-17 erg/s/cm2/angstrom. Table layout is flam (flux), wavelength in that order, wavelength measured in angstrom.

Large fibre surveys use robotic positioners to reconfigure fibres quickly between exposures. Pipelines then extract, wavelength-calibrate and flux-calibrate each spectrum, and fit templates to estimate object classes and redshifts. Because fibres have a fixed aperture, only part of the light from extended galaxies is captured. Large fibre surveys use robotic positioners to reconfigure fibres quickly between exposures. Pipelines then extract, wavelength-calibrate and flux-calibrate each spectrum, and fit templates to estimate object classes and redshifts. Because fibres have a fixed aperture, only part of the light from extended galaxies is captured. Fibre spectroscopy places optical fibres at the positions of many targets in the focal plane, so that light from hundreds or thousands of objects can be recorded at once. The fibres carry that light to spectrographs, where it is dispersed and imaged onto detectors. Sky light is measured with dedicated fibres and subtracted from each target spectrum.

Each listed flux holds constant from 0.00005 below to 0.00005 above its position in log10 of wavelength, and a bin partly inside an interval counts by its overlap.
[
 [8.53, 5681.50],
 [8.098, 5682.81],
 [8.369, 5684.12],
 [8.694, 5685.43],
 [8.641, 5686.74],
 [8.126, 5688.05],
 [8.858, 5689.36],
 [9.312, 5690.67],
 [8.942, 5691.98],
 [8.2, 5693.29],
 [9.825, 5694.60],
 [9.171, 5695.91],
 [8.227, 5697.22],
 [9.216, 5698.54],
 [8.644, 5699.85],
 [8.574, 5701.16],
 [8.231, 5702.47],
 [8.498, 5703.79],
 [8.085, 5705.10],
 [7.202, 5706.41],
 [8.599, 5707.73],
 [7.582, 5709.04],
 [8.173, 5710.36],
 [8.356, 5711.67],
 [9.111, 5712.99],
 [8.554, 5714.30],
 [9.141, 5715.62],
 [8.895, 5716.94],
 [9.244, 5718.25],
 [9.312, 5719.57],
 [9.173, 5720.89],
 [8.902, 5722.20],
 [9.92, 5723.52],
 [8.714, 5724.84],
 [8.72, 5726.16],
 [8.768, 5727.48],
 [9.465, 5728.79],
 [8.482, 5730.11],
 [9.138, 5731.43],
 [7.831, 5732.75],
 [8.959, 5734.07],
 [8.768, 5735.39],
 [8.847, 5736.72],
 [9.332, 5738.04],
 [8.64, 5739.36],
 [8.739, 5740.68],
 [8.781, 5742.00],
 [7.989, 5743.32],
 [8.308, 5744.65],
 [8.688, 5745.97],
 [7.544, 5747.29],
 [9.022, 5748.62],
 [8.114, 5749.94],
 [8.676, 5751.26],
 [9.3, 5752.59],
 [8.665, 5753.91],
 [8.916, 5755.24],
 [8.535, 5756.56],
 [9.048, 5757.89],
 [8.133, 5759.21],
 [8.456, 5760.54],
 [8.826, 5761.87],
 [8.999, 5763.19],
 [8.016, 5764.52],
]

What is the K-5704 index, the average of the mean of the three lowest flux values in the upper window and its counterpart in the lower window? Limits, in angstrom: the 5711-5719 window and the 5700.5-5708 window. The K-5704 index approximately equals 8.22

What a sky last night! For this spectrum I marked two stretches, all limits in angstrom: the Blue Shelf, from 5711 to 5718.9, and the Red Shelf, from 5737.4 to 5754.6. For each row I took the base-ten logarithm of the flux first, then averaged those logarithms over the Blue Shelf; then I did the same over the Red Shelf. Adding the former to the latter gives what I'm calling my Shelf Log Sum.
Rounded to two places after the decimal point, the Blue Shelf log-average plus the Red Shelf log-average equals 1.88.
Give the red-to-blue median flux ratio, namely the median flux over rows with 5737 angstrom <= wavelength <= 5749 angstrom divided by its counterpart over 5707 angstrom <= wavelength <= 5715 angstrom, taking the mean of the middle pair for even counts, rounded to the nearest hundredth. 1.03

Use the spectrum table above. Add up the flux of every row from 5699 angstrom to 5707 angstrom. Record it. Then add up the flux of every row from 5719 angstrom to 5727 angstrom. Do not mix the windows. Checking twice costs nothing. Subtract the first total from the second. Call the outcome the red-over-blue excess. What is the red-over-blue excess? 6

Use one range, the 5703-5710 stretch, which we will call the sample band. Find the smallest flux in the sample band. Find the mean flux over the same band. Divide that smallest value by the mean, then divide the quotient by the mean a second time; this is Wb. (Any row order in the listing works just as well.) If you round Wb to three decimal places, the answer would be 0.113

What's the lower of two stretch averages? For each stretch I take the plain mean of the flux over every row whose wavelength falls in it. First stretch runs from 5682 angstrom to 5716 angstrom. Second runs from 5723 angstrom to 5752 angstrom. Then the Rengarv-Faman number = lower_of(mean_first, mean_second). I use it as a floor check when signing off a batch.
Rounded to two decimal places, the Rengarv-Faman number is 8.55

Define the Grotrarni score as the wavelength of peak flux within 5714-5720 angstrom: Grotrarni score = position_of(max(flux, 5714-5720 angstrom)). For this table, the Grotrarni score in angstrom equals 5719.57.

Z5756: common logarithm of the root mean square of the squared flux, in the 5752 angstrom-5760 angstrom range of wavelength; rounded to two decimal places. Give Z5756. 1.89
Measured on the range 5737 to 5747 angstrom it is 1.88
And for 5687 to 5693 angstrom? 1.89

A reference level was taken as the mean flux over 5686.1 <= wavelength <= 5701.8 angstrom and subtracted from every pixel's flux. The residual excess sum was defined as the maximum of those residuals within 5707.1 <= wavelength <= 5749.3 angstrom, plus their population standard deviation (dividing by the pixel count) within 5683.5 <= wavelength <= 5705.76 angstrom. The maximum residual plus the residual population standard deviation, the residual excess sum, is 1.6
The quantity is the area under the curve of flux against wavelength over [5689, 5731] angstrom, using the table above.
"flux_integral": 368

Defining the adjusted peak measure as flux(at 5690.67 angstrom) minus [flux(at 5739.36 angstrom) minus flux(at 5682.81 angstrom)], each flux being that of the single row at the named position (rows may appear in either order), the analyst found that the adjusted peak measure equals 8.8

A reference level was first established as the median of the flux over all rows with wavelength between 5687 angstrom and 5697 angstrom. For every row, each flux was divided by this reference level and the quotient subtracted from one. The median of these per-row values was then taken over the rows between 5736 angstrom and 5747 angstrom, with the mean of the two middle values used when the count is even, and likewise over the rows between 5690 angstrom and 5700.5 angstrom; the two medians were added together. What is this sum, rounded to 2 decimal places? 0.01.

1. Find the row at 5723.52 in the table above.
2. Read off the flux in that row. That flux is 9.92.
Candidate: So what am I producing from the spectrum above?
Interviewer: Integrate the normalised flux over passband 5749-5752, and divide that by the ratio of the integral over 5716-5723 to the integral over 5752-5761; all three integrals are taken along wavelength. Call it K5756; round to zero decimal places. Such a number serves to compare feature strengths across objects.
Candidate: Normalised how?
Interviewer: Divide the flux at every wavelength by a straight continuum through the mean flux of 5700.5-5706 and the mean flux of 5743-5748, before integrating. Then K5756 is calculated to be 4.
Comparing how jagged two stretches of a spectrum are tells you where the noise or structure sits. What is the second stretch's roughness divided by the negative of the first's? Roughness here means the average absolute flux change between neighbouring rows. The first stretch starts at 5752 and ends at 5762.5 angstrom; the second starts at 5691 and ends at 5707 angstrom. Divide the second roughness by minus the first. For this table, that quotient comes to -1.41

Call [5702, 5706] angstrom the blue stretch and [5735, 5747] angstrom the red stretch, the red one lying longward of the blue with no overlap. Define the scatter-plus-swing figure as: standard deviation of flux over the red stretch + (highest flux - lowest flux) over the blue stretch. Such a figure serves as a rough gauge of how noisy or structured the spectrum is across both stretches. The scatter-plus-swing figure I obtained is 0.8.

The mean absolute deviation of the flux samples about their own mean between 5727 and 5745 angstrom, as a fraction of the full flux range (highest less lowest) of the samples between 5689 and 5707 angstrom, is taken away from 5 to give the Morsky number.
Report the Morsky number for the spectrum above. 4.87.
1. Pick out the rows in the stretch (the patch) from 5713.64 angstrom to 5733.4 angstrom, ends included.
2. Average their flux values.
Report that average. 8.95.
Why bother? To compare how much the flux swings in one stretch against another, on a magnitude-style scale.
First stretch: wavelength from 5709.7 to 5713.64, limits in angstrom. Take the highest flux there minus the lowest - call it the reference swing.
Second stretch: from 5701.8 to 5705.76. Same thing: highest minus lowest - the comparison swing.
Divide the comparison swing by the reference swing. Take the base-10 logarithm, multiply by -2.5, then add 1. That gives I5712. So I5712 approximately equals 1.9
